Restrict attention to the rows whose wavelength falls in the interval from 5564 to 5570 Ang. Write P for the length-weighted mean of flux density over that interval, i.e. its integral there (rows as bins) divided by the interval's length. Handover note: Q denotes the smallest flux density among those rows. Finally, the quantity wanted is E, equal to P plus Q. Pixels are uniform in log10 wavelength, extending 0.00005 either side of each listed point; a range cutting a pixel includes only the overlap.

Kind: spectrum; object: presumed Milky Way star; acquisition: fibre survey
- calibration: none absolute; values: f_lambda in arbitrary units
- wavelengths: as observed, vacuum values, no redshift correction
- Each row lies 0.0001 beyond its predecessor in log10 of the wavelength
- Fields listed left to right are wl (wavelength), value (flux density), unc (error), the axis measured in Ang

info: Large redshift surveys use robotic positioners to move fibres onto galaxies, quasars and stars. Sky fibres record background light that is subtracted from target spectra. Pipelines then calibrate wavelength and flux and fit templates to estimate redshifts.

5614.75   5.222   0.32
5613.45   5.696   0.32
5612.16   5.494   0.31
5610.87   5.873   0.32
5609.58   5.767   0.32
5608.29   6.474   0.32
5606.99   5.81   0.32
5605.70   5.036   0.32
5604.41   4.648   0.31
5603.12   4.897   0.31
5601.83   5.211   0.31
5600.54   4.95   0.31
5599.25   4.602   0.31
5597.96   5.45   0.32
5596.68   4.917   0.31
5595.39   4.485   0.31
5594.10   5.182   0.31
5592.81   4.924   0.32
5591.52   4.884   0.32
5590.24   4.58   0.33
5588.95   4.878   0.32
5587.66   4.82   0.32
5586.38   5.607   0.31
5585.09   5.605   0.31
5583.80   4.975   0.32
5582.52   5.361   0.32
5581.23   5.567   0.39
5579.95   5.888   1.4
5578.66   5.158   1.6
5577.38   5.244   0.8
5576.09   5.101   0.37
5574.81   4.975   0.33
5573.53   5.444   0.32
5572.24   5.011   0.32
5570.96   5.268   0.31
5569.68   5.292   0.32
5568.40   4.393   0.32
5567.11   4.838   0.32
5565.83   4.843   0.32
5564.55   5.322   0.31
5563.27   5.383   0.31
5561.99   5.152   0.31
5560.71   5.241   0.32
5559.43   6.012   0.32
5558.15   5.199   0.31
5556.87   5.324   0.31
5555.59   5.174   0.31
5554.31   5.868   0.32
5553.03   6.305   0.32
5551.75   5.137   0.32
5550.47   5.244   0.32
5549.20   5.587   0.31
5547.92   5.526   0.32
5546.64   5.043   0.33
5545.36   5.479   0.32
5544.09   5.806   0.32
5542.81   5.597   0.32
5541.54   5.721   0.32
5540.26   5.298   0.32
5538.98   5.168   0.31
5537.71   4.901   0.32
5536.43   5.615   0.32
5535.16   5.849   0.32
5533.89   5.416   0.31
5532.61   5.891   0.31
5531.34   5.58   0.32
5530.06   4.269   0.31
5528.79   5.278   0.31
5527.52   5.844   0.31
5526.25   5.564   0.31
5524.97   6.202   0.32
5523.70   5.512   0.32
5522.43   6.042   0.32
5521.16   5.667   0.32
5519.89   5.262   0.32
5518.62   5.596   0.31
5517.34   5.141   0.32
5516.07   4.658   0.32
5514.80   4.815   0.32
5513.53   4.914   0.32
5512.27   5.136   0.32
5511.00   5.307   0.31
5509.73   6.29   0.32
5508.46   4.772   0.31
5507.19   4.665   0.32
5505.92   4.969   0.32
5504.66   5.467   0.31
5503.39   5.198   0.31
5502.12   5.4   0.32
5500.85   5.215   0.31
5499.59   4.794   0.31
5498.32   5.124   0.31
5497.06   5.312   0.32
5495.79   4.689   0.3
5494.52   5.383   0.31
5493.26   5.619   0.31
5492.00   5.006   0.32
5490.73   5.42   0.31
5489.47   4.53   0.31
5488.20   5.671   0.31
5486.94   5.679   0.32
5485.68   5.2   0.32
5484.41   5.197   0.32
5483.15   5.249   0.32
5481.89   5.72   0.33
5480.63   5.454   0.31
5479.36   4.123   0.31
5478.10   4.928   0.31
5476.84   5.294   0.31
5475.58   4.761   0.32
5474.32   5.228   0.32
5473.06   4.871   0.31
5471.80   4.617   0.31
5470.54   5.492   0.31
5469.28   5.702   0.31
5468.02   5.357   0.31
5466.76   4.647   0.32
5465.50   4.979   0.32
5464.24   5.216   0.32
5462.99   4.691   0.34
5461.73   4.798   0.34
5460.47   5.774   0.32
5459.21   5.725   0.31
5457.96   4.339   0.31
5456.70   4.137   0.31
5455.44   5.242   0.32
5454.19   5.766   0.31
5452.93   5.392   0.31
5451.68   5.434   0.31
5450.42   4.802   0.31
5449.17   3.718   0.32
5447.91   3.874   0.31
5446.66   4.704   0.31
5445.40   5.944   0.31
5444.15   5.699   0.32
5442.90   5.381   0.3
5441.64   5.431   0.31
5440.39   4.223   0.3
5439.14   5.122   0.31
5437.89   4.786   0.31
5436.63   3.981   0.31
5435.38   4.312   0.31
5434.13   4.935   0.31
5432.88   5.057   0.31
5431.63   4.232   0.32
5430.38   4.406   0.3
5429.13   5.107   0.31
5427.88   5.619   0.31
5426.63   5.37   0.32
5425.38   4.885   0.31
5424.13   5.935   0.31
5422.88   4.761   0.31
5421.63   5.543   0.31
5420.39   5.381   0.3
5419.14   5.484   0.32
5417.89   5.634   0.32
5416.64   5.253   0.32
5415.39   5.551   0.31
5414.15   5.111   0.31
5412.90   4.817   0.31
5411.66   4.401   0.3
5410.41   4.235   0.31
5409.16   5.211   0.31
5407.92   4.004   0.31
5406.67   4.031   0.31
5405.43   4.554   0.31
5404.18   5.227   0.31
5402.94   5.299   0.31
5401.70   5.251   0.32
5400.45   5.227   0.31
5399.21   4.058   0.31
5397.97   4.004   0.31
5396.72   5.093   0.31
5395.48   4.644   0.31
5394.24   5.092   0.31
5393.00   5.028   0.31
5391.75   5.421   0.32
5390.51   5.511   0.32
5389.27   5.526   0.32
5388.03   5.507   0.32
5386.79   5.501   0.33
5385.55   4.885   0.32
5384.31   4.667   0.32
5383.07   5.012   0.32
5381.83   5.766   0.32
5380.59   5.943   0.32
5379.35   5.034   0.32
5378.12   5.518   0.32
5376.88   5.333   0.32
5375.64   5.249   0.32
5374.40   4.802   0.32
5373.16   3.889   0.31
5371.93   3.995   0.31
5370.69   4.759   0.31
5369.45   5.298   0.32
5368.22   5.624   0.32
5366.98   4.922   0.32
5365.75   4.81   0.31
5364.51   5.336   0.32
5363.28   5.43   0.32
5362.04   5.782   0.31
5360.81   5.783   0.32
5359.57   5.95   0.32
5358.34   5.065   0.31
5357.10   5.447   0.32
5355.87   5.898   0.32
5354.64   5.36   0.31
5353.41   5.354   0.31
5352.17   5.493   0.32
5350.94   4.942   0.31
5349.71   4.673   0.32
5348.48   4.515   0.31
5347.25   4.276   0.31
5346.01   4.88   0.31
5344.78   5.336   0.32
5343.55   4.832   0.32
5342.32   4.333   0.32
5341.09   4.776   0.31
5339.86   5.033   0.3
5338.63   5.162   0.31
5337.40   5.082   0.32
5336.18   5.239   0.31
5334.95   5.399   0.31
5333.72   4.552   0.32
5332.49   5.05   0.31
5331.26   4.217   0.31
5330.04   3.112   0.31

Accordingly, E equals 9.3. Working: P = 4.91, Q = 4.393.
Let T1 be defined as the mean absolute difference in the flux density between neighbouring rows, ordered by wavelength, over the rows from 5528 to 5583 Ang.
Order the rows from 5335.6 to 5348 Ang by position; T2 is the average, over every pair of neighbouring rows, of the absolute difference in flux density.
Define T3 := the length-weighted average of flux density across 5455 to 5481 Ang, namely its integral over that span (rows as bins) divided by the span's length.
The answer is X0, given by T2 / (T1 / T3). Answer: 4.4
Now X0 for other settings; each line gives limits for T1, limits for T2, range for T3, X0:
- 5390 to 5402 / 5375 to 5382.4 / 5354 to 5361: 4.9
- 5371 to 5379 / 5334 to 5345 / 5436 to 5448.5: 3.9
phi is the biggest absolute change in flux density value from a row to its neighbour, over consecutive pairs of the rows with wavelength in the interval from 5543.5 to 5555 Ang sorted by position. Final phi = 1.17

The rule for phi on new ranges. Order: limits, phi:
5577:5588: 0.79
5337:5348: 0.60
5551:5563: 1.17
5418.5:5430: 1.17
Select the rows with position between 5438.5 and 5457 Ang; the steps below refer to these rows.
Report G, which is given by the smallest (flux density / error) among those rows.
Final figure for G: 11.6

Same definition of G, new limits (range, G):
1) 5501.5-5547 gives 13.8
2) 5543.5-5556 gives 15.3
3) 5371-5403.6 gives 12.5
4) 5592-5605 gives 14.5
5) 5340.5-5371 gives 13.5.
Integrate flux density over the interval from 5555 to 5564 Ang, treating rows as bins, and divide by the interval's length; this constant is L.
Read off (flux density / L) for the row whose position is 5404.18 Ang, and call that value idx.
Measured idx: 0.98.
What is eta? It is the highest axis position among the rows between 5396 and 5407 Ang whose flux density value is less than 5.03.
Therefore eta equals 5406.67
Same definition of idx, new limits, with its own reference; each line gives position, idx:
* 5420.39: 1.00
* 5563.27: 1.00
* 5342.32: 0.81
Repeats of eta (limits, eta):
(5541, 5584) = 5583.80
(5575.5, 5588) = 5587.66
